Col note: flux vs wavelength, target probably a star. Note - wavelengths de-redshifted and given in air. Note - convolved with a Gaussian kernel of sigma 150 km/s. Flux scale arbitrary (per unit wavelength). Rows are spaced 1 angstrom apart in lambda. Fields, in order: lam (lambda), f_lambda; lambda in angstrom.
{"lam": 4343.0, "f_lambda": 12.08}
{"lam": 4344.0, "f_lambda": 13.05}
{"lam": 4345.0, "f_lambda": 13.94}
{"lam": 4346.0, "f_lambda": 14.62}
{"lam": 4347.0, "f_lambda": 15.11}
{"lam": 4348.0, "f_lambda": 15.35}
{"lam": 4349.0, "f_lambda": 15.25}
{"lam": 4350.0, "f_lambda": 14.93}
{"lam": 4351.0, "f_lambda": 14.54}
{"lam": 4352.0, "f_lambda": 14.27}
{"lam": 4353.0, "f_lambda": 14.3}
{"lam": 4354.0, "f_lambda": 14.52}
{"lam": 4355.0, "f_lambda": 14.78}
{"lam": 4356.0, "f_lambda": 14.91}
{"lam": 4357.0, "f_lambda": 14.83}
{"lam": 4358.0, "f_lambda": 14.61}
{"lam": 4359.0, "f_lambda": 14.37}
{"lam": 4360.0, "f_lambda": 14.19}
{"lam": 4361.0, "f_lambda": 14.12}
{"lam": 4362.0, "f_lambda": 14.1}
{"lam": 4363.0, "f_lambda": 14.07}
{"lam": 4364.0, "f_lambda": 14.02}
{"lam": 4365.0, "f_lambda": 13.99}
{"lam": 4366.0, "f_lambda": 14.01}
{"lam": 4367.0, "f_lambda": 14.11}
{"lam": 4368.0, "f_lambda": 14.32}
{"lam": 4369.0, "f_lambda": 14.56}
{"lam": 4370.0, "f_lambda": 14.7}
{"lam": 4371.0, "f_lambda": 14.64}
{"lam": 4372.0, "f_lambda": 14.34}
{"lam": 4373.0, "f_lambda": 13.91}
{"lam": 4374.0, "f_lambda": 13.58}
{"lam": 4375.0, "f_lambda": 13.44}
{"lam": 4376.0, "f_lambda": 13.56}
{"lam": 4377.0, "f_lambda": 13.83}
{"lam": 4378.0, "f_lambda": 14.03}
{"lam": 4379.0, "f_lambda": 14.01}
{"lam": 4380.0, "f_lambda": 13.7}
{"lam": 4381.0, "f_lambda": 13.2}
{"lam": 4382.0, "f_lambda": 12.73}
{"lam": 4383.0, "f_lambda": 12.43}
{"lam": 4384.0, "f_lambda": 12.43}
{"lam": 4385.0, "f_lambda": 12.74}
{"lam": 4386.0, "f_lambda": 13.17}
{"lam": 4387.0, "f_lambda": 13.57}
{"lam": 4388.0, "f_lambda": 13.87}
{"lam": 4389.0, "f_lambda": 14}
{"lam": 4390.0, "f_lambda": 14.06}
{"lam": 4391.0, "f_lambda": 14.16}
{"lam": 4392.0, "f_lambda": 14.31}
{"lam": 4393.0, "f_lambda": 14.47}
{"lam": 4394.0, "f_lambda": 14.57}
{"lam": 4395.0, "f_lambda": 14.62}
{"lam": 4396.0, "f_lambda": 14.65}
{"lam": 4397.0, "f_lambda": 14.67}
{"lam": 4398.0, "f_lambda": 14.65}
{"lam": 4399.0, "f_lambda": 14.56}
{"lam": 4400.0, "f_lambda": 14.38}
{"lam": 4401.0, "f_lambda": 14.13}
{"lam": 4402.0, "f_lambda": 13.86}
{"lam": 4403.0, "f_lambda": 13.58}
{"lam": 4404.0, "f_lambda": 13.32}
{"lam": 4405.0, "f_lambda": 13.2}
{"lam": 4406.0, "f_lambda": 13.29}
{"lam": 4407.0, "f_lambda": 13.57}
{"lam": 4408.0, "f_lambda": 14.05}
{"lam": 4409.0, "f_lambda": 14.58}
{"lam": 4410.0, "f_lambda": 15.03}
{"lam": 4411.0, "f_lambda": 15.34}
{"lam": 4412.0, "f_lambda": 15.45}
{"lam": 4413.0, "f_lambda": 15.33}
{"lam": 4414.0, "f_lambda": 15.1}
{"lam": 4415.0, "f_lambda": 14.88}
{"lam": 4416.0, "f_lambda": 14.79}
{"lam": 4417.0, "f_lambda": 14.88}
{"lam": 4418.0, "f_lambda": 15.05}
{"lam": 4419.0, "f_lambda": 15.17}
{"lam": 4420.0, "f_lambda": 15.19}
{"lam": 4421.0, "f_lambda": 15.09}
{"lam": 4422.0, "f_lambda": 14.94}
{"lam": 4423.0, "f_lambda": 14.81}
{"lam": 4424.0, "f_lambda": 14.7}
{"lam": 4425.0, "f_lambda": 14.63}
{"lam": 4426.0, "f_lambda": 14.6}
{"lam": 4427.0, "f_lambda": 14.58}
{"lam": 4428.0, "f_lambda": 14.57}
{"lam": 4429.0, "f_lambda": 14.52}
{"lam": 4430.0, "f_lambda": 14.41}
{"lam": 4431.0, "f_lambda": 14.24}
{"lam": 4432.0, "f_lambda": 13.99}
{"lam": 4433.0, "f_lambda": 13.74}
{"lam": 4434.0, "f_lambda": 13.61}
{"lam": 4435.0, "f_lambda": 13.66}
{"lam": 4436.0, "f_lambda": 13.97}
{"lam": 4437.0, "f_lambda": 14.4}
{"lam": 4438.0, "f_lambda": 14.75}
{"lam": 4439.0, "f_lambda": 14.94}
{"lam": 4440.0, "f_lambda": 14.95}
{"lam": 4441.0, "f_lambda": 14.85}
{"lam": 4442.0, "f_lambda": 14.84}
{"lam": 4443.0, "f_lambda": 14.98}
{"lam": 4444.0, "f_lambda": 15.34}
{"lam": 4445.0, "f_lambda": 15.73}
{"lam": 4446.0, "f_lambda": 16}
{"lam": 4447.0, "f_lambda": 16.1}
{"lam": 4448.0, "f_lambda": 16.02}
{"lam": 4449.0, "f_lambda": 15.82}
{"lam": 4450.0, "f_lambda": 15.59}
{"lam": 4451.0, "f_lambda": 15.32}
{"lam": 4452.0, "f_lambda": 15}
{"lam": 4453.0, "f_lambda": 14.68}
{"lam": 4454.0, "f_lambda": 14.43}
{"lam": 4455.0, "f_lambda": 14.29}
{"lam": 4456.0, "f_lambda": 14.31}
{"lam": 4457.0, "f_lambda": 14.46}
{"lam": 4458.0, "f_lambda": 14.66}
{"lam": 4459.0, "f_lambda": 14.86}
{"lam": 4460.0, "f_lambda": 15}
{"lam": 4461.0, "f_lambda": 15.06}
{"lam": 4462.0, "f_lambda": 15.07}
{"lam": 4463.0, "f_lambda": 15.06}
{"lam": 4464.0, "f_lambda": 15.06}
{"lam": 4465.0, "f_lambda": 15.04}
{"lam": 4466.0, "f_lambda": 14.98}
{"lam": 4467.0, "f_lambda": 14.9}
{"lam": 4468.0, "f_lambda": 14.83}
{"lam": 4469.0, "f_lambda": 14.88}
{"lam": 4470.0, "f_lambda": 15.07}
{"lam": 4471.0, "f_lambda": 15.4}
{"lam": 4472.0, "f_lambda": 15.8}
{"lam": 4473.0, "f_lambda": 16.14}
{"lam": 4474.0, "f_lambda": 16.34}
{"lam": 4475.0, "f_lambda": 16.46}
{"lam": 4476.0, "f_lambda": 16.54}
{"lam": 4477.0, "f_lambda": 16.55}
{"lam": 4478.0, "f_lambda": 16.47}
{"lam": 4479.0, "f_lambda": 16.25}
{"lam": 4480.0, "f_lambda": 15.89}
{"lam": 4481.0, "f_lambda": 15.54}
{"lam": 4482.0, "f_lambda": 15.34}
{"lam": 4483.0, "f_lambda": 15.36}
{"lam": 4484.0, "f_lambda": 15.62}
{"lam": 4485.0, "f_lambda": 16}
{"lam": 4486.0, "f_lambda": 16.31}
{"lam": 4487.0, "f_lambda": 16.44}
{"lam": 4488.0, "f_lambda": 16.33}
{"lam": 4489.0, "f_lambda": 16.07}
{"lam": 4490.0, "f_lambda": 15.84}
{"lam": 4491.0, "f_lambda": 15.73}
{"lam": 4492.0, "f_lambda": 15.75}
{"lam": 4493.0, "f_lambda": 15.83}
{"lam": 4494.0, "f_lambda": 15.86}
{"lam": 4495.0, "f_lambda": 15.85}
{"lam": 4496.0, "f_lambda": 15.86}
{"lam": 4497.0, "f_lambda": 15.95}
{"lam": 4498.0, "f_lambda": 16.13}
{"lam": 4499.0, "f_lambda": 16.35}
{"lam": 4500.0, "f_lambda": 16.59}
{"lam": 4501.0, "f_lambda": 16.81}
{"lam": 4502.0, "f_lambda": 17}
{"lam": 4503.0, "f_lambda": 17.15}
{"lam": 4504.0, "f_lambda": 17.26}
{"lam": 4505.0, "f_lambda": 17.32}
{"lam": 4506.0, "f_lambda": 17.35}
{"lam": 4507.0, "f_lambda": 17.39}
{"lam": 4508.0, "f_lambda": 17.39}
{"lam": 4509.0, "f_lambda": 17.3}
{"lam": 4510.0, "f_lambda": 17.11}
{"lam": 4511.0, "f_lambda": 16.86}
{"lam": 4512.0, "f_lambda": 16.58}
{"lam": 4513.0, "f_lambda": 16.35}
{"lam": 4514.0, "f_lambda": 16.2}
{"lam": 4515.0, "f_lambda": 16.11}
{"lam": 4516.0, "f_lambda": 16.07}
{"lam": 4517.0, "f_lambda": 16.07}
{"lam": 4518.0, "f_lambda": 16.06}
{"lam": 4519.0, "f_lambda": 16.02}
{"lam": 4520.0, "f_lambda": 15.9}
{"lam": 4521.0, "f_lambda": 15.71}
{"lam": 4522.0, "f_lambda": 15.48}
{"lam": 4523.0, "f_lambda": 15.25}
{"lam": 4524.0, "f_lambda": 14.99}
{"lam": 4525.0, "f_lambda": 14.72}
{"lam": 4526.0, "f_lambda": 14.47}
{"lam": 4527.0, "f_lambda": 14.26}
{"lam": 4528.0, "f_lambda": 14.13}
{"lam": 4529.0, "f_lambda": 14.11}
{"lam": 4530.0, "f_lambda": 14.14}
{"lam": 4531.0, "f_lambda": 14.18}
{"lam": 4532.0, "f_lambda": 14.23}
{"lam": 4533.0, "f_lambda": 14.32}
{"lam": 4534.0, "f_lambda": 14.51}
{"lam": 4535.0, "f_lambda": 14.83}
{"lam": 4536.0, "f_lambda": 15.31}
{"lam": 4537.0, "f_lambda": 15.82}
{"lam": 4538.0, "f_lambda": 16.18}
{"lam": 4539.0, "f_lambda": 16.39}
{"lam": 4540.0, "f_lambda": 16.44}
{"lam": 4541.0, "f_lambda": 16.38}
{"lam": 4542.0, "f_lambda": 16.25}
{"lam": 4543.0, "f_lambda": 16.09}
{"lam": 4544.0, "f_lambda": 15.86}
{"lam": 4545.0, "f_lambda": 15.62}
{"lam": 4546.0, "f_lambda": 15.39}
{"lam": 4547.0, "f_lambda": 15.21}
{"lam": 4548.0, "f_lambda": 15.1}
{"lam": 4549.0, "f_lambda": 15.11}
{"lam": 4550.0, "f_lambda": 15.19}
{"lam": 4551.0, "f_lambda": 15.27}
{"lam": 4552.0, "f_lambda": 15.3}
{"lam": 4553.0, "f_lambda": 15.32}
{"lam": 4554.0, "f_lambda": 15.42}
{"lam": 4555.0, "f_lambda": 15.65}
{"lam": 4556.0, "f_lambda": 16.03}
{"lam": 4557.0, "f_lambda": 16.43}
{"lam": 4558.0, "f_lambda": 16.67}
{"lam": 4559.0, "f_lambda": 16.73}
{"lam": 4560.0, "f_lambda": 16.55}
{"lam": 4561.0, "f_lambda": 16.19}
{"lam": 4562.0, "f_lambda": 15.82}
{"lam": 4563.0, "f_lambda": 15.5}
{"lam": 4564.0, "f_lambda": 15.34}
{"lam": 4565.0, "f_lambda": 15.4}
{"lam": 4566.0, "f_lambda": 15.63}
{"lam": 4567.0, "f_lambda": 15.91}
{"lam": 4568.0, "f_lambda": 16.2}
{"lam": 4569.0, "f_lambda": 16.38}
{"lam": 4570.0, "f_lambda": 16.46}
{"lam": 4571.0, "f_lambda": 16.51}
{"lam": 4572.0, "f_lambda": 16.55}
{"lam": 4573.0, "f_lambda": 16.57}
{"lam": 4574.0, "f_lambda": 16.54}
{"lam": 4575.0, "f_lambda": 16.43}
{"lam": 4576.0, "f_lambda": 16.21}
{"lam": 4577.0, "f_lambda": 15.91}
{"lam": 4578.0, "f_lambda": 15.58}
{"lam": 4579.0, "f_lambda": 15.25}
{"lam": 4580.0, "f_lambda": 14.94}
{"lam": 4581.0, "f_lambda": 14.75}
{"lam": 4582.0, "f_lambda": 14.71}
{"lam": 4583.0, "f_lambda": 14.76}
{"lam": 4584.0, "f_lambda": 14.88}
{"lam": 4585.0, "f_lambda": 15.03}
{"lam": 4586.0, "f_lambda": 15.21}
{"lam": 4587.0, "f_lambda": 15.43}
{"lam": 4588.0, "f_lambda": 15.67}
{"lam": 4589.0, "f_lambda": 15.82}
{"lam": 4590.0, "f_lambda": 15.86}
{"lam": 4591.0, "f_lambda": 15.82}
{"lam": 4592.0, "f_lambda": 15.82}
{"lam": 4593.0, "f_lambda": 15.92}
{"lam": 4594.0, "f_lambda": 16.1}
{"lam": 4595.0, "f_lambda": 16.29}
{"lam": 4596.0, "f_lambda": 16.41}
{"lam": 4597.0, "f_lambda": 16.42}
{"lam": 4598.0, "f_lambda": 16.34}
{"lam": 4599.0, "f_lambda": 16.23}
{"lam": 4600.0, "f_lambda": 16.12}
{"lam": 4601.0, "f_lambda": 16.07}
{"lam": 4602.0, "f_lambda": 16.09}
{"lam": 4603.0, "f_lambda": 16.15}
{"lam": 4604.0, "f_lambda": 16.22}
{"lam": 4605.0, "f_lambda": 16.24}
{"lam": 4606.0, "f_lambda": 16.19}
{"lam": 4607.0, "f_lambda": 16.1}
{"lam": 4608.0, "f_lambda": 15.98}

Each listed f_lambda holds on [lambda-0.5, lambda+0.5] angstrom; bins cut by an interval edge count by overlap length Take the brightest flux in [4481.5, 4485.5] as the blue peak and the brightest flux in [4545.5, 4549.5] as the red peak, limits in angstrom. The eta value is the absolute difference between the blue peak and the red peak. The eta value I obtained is 0.61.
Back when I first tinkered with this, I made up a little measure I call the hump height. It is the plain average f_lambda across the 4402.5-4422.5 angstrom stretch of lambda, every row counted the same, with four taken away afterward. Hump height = 10.6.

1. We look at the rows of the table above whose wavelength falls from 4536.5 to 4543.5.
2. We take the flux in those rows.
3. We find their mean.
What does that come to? 16.22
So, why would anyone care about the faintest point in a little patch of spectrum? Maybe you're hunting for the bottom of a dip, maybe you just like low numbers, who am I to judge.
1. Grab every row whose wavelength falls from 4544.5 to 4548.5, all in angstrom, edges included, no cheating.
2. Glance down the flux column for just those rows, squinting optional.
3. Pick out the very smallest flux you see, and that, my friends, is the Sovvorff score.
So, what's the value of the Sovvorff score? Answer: 15.1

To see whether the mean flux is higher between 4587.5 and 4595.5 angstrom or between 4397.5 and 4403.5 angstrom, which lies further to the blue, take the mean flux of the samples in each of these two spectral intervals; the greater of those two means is 15.9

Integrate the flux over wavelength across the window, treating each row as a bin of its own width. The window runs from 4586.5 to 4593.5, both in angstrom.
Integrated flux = 110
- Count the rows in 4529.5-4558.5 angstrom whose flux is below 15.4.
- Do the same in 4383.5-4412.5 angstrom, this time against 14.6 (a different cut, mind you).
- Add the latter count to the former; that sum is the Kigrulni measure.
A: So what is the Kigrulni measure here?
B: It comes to 37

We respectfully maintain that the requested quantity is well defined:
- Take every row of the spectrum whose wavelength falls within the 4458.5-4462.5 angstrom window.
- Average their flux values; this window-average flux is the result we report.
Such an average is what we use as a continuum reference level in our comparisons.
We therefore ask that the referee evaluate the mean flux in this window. 15.0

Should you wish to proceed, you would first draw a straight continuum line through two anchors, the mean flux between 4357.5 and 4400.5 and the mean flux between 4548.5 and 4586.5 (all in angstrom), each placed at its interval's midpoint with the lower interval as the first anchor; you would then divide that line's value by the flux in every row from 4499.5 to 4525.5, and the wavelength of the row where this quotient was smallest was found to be 4507.0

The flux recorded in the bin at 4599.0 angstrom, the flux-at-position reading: 16.23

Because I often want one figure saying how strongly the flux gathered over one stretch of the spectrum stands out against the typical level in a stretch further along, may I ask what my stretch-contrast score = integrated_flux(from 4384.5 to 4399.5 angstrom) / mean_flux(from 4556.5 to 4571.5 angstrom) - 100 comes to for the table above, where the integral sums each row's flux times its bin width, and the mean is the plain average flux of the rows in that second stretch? -86.8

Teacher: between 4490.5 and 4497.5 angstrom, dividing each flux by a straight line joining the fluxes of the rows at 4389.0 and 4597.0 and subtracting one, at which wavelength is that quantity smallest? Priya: 4491.0 angstrom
